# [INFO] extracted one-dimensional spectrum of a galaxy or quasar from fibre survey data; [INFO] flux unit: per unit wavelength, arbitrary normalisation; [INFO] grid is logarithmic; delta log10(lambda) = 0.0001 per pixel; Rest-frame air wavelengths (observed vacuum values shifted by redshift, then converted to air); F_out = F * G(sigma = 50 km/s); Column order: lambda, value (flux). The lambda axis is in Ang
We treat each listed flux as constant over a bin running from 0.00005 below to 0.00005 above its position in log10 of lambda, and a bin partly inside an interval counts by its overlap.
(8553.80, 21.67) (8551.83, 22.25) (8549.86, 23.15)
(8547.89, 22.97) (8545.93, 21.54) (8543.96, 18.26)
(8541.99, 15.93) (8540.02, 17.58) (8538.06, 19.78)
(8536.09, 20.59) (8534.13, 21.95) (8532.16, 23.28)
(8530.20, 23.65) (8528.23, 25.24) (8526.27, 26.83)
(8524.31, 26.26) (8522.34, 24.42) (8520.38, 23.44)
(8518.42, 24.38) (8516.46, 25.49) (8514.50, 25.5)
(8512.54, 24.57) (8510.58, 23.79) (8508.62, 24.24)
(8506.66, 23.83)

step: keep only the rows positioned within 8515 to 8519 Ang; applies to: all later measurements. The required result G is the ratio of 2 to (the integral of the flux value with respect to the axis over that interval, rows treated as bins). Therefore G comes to 0.020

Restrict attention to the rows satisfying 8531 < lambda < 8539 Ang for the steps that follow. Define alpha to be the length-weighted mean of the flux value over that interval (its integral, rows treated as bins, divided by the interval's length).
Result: 21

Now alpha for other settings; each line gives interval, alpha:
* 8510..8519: 25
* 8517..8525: 25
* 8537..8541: 19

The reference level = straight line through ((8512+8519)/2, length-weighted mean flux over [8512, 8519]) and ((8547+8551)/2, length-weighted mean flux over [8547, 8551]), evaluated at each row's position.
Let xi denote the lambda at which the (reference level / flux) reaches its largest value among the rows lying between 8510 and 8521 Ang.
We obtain 8510.58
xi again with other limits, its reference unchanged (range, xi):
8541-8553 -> 8541.99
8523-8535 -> 8534.13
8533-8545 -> 8541.99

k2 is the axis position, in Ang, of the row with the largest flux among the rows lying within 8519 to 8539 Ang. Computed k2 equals 8526.27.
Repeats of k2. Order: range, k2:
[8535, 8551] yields 8549.86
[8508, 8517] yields 8514.50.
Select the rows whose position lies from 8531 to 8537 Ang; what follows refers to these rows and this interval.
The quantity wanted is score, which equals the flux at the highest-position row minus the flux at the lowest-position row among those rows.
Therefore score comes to -2.7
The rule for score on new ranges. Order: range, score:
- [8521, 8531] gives -0.8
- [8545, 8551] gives 1.6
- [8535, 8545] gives -2.3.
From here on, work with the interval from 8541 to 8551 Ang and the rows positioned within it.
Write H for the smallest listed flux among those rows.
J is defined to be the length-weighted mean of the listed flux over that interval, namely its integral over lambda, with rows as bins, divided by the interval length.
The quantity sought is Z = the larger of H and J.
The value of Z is 20.4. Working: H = 15.93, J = 20.4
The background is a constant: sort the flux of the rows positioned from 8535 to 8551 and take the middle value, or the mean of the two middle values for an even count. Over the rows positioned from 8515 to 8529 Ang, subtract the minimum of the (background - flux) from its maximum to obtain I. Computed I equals 3.4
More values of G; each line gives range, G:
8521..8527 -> 0.013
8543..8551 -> 0.012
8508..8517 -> 0.009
